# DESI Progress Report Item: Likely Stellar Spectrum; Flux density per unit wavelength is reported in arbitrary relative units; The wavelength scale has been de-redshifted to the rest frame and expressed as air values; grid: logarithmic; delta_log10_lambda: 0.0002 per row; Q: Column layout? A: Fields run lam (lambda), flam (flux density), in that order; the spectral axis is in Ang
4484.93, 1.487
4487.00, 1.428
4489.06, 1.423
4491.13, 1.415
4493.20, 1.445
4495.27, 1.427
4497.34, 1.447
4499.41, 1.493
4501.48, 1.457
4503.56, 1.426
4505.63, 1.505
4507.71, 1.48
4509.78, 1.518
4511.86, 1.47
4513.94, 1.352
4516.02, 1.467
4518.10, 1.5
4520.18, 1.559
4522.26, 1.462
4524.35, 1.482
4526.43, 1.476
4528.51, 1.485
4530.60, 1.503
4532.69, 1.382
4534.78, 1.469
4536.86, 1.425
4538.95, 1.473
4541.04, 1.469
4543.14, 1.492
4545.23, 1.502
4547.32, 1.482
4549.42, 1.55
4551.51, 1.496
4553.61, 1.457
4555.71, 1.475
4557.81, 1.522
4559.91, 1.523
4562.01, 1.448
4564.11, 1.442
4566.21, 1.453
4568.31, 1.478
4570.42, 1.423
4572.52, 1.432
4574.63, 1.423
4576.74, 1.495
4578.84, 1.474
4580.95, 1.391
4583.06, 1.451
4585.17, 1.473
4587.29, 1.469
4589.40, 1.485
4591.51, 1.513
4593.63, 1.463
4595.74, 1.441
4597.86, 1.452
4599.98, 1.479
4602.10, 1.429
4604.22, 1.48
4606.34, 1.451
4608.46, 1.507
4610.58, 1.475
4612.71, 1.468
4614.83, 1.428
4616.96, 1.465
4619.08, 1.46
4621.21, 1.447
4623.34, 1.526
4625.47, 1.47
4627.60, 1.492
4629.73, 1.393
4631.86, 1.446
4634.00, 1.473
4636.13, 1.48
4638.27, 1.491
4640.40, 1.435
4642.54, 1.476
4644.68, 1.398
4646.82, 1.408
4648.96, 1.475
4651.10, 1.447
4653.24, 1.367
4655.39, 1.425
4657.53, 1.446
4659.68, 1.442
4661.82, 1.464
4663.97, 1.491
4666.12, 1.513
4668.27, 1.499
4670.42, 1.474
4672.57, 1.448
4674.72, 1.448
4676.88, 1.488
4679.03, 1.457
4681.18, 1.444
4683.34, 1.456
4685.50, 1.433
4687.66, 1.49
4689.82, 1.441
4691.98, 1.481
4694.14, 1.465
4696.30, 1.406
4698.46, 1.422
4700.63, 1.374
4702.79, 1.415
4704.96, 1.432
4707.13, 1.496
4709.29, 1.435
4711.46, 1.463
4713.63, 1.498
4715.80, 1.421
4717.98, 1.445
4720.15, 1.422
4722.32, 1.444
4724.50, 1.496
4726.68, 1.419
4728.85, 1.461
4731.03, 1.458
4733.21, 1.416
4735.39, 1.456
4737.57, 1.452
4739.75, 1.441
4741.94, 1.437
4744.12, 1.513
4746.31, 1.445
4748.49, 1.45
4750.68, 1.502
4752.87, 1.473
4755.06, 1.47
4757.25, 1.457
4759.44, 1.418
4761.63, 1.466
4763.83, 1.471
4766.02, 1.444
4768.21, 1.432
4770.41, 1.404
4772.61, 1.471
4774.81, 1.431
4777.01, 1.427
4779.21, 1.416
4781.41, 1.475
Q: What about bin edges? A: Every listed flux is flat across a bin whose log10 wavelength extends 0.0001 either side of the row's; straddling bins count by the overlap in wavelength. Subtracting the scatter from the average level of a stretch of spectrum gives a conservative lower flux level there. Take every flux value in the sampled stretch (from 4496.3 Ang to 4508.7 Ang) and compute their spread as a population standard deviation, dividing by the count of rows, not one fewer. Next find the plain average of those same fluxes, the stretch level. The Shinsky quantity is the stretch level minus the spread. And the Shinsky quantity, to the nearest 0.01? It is 1.44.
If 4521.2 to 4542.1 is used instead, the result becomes 1.43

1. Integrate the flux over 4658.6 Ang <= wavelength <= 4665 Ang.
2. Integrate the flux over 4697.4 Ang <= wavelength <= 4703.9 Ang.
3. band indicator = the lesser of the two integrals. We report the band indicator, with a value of 9.12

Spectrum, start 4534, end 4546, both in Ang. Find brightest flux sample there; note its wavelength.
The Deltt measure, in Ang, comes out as 4545.23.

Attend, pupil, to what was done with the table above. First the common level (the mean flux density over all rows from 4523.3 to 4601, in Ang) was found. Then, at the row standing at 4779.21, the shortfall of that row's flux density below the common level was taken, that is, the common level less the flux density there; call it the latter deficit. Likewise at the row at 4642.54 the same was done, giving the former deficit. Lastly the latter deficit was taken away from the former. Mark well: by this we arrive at -0.06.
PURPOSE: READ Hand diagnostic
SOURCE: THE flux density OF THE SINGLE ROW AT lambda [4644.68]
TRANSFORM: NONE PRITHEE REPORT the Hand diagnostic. 1.398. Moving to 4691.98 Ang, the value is 1.481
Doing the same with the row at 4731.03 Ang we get 1.458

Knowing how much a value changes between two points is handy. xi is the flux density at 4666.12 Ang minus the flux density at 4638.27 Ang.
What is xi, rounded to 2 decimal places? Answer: 0.02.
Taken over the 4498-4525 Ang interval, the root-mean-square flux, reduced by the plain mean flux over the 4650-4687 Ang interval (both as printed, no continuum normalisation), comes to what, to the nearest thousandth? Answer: 0.020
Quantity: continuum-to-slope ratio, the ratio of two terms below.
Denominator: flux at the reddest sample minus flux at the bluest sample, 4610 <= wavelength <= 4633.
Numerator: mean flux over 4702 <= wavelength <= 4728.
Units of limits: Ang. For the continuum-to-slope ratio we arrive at -50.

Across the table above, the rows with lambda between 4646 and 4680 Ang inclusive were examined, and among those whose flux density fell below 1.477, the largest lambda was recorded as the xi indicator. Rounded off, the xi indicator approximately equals 4679.03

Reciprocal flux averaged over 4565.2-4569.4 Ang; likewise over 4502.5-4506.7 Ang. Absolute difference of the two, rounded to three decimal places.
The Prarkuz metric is 0.000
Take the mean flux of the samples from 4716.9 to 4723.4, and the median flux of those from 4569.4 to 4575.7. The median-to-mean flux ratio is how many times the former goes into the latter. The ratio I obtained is 0.99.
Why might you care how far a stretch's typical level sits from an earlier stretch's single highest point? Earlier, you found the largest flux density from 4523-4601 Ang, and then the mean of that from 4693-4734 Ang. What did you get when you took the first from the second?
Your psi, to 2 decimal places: -0.11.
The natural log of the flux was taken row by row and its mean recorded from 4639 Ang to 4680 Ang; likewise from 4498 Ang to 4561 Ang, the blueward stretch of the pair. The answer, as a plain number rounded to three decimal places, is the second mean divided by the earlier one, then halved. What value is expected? 0.523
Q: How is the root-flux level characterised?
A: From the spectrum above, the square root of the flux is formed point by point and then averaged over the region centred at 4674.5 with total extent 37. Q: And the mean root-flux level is 1.21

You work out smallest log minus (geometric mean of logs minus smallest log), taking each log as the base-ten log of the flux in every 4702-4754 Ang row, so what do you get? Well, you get 0.139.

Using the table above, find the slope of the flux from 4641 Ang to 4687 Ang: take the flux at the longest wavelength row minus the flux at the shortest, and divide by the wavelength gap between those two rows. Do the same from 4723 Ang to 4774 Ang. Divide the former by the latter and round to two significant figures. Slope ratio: 1.9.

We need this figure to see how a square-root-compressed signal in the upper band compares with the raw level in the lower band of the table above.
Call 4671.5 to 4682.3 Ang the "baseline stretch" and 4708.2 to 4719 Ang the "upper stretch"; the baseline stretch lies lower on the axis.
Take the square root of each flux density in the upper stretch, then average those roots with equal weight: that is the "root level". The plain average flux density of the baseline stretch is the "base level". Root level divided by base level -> 0.827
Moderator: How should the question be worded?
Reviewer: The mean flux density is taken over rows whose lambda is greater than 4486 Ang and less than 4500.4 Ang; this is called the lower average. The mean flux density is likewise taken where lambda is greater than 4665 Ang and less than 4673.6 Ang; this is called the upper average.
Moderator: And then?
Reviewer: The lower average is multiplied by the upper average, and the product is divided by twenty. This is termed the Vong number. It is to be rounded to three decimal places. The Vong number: 0.107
